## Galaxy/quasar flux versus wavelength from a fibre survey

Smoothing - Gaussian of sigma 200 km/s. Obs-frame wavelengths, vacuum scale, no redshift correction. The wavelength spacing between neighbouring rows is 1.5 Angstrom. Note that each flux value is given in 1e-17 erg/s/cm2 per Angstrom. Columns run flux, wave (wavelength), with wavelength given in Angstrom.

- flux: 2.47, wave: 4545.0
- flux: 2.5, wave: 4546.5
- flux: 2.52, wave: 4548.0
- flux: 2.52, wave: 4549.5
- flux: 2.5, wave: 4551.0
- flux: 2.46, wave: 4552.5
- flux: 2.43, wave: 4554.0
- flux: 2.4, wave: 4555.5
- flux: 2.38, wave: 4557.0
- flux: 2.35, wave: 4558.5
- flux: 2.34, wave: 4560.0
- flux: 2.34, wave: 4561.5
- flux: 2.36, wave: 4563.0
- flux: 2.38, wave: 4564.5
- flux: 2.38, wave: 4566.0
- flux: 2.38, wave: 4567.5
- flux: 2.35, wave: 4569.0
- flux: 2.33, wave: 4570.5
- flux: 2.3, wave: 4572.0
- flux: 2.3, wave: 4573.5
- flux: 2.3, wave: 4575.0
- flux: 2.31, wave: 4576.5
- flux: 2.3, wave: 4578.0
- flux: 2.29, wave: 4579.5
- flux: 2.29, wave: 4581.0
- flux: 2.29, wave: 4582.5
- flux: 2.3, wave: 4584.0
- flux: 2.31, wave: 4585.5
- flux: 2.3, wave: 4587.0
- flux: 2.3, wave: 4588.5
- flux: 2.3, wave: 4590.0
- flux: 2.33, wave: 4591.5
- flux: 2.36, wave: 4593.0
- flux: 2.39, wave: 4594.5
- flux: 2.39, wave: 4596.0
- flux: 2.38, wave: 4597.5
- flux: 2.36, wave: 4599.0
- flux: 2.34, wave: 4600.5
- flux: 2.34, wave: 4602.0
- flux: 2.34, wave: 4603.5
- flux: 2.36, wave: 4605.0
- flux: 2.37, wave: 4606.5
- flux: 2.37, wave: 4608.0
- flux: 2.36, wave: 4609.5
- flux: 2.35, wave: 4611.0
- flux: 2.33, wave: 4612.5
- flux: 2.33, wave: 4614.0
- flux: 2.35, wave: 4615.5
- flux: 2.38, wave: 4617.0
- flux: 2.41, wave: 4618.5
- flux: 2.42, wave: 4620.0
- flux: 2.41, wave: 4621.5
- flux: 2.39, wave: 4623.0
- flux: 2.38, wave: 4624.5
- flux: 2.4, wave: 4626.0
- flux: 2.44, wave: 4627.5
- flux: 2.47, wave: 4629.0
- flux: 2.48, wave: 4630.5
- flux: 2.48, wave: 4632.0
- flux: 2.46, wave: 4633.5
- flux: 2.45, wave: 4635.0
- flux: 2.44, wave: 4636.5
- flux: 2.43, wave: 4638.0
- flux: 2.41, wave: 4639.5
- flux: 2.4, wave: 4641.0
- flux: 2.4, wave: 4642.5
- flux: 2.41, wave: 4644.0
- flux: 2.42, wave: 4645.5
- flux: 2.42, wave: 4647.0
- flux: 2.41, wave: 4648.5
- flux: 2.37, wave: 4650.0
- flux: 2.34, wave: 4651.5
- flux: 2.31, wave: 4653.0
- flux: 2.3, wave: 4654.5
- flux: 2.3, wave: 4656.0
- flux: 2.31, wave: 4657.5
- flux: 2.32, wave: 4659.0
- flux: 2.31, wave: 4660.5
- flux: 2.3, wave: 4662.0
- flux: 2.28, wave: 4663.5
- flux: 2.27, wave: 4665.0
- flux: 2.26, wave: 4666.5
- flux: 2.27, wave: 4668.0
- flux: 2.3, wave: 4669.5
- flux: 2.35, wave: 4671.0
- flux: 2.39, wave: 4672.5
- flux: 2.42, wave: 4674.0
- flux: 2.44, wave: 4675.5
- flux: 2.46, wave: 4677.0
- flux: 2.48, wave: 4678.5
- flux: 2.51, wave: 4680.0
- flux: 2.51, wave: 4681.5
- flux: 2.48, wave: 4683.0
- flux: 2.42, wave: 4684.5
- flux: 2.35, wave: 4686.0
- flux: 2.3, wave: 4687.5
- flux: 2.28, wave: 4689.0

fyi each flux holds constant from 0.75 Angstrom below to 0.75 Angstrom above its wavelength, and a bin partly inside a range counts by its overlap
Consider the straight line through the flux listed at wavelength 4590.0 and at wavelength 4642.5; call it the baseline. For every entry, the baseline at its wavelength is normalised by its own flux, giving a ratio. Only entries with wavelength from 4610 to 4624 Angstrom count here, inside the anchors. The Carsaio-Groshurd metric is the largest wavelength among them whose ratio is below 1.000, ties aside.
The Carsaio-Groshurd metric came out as 4623.0 Angstrom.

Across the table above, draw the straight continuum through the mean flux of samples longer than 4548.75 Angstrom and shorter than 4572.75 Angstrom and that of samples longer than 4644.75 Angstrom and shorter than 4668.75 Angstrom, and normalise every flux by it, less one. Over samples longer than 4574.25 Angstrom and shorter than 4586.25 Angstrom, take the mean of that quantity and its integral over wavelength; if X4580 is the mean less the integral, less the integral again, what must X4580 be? 0.7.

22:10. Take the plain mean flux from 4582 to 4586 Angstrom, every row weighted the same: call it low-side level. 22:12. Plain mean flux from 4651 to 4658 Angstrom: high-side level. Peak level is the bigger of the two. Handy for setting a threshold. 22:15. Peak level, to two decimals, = 2.31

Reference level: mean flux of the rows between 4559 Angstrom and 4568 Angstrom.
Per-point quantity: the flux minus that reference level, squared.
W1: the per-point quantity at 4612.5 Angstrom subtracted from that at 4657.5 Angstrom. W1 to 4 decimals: 0.0017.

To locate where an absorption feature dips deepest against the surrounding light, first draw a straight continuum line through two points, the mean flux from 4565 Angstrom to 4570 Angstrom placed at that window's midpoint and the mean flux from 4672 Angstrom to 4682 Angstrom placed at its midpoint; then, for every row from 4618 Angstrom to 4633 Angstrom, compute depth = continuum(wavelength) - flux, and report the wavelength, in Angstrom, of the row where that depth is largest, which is 4624.5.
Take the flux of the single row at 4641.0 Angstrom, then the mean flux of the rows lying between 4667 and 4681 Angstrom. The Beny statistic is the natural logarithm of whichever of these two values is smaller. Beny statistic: 0.875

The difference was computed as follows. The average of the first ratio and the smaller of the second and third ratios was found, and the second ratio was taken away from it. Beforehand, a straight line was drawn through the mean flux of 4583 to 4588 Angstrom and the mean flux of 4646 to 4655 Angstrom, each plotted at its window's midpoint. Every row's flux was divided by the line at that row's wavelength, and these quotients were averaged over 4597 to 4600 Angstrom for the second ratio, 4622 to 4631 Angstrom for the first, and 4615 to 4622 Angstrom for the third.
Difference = 0.0068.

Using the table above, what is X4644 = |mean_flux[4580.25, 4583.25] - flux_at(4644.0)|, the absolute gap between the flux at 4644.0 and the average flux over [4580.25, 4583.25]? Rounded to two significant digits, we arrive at 0.12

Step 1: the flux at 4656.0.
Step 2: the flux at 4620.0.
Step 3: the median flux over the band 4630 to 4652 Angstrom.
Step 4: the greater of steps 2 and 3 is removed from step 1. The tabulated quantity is -0.12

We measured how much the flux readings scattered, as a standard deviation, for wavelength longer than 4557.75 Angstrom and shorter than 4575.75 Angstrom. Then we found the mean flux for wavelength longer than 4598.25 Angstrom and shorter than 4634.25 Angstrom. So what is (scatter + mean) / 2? 1.21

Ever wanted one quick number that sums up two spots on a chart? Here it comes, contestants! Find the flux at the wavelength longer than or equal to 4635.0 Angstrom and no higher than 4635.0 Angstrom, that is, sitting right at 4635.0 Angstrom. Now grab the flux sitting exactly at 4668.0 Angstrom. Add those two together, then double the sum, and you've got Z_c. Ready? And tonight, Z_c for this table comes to 9.4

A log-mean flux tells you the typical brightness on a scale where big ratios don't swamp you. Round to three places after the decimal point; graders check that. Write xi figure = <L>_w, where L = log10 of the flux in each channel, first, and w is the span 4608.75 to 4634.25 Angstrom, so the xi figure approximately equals 0.381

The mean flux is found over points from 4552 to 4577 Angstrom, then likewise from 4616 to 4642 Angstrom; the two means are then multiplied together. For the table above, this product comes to 5.72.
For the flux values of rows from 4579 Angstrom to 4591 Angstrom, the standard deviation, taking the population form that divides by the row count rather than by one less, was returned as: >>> 0.0066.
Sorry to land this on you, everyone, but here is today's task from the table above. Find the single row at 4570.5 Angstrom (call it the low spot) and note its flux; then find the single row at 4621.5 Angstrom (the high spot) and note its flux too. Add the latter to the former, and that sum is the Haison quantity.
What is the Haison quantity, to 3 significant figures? 4.74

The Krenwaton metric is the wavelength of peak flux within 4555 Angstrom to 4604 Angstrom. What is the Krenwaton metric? 4555.5 Angstrom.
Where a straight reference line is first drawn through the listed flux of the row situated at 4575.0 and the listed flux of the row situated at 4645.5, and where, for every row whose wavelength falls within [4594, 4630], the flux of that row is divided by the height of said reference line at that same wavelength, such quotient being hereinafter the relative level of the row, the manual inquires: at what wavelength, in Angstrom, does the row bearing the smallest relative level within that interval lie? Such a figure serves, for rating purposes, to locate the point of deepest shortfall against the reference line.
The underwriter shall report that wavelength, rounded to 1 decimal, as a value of 4614.0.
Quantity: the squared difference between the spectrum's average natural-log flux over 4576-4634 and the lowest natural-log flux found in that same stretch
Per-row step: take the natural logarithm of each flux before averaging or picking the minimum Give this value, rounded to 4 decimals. 0.0010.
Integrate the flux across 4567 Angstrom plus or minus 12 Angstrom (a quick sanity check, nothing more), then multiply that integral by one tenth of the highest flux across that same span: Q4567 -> 13.5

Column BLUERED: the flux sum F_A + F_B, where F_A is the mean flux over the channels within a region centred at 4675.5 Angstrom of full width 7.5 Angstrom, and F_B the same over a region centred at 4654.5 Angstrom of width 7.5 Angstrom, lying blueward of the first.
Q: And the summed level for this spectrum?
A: 4.75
